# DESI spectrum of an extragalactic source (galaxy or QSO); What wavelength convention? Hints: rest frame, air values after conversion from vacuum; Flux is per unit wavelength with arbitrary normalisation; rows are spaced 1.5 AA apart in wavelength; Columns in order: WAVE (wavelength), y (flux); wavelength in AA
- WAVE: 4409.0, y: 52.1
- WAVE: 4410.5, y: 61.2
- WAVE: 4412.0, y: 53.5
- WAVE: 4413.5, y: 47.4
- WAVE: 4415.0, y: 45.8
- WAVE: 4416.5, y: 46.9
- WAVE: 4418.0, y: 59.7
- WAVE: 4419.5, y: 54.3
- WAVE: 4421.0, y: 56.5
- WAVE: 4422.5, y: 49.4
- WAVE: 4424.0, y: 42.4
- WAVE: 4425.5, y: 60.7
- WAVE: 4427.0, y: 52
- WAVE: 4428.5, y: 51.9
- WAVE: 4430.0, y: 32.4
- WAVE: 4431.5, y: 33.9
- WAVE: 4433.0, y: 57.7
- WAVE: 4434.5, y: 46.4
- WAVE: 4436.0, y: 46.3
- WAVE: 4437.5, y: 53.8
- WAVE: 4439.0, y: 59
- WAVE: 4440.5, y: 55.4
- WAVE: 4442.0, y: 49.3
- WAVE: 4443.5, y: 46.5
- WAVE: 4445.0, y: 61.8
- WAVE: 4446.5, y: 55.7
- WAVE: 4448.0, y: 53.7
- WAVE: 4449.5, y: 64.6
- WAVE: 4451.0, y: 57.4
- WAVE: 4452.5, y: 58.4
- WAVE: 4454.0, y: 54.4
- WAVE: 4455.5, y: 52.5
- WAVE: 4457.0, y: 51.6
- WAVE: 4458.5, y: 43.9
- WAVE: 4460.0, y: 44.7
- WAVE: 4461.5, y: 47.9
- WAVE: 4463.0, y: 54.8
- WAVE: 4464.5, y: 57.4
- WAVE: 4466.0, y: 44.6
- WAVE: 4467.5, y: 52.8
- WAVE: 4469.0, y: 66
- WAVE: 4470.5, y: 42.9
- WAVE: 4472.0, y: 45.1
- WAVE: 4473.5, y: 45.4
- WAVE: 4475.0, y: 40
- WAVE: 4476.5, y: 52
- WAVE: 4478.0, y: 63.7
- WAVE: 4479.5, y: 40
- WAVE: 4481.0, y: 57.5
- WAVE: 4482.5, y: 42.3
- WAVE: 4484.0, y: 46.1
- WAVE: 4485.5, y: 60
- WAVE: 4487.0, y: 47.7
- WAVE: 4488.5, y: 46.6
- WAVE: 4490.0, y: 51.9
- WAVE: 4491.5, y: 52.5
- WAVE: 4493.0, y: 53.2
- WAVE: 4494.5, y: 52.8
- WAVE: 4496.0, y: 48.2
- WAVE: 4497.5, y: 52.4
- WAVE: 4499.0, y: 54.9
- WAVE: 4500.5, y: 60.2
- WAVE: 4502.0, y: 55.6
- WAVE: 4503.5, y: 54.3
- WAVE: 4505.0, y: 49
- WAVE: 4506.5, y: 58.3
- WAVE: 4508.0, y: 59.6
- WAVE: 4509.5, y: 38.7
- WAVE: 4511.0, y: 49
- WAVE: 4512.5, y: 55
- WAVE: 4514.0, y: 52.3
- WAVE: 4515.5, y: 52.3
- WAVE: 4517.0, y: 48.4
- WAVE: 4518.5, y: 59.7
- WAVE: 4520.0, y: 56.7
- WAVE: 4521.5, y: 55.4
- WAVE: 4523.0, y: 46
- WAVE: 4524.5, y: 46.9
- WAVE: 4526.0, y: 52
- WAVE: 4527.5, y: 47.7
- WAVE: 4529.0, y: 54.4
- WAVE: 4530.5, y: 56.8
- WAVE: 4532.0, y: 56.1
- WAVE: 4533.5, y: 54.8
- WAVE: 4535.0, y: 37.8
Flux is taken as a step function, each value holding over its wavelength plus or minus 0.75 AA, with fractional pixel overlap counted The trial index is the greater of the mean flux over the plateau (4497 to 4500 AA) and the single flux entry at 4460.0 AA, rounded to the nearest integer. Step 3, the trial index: 54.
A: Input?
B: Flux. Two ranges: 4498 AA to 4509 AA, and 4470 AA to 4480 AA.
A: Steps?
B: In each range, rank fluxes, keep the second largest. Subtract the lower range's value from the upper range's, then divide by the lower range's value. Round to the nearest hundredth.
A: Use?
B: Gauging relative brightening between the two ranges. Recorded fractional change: 0.15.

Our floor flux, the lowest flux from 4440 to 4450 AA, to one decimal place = 46.5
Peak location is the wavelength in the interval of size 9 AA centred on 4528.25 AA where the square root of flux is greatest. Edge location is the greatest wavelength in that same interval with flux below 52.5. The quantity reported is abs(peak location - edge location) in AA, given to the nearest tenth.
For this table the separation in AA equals 3.0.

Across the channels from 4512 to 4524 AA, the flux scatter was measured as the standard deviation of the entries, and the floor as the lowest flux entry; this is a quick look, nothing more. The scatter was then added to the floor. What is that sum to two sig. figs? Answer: 50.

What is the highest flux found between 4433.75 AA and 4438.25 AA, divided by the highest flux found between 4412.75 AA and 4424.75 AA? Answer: 0.90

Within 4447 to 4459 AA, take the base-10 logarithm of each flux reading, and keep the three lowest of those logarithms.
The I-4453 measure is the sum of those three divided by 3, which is 1.69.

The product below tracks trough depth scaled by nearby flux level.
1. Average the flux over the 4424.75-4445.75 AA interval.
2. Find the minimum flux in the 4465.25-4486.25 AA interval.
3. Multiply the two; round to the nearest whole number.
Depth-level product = 2020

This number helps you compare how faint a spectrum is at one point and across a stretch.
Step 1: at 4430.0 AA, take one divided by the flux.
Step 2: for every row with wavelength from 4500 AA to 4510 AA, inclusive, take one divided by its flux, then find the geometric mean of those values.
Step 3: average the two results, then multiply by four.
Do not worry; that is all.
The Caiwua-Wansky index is 0.099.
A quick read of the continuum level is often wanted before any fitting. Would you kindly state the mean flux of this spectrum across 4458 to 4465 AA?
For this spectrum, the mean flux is 49.7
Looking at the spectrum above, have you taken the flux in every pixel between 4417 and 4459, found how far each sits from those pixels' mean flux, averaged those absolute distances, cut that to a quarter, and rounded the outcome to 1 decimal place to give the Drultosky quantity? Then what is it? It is 1.4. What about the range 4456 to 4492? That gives 1.5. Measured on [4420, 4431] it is 1.7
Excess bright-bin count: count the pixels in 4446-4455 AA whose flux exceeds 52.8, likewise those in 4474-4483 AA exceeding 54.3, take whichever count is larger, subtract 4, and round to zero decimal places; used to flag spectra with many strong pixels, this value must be 2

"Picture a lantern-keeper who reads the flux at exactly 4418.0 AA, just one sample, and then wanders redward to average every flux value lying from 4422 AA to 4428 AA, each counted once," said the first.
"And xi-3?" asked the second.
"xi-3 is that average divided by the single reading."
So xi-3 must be 0.86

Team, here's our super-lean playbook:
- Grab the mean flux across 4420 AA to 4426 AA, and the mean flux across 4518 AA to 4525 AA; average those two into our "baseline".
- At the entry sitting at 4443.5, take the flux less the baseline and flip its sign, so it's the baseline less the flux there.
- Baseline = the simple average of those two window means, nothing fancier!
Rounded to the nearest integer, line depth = 6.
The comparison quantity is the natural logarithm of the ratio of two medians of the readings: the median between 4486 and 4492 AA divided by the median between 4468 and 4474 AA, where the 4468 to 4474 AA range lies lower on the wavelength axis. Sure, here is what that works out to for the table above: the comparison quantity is 0.10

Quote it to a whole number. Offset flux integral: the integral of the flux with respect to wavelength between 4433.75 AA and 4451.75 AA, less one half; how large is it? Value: 974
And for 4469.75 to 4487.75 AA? 874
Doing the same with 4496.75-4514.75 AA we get 958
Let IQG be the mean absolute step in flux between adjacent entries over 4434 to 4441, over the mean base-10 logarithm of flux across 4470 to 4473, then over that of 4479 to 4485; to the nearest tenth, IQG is 1.5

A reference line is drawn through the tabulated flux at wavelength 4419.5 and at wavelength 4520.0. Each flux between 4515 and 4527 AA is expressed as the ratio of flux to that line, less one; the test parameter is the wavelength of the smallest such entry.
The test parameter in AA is 4523.0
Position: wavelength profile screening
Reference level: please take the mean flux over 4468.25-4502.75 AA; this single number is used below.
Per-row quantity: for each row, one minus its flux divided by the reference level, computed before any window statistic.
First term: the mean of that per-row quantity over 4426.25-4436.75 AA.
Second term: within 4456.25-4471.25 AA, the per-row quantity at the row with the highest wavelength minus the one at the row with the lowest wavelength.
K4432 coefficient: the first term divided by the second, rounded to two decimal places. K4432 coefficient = 0.62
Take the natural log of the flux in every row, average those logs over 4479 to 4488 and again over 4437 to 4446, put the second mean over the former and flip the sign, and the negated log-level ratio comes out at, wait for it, -1.03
